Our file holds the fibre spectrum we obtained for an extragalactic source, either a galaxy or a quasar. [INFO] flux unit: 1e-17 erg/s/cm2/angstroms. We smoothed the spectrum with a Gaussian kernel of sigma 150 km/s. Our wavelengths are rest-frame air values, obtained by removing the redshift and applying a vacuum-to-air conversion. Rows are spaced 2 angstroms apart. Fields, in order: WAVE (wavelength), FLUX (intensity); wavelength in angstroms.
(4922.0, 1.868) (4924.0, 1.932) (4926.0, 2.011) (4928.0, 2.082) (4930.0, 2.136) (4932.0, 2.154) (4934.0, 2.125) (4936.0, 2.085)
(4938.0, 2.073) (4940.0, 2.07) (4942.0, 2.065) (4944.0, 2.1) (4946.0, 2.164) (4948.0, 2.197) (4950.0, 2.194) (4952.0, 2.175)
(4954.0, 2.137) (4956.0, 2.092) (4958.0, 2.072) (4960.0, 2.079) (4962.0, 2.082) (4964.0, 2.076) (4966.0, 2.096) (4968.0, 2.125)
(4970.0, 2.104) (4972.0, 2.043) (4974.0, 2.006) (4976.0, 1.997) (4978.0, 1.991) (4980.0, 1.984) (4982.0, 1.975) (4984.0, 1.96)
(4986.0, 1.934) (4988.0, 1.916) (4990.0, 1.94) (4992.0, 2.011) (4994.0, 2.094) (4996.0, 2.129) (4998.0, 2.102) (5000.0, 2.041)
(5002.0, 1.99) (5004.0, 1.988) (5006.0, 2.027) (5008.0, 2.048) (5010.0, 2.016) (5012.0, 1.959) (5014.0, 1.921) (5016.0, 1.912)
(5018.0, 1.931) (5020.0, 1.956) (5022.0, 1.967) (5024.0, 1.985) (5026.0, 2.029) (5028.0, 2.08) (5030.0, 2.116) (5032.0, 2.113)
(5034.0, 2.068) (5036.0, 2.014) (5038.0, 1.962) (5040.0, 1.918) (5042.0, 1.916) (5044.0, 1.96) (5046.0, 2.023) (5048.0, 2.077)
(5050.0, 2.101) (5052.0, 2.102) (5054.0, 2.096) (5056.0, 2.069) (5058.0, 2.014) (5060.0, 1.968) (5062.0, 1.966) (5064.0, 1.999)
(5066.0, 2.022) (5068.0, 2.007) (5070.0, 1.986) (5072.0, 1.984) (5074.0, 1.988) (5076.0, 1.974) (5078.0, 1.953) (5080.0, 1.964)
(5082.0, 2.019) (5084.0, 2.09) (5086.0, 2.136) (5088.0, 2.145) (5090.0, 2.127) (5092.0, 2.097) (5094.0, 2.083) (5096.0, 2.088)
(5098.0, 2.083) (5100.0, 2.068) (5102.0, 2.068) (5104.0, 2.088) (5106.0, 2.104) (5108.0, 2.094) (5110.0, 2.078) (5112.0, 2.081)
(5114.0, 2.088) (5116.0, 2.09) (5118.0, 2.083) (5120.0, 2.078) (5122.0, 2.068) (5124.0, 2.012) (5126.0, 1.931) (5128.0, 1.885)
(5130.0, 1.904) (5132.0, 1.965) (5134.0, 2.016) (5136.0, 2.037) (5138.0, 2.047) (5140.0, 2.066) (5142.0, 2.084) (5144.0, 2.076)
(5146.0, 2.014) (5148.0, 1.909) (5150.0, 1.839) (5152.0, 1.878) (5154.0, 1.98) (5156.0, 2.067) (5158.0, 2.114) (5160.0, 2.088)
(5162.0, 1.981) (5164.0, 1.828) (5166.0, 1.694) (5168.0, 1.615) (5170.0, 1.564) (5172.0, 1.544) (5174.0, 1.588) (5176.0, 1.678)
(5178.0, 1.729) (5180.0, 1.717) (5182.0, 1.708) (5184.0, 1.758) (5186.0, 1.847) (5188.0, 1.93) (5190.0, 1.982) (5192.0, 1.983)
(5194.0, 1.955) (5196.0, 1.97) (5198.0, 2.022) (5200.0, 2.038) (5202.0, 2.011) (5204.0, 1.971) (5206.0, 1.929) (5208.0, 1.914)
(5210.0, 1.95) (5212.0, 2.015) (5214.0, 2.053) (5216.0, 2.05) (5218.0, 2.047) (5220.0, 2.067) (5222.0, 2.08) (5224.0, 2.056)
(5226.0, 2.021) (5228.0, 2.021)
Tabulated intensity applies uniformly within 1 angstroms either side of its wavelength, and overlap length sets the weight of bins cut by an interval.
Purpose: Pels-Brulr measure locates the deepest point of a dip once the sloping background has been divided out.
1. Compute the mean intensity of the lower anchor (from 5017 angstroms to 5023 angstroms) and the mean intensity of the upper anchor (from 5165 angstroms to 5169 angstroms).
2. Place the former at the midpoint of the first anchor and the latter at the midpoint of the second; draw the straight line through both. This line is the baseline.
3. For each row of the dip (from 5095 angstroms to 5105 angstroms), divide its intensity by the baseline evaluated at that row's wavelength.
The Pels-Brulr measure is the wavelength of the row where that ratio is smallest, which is 5100.0 angstroms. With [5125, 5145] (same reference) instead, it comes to 5128.0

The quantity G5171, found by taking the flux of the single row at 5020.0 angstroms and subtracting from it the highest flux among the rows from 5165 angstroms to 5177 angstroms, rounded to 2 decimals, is 0.26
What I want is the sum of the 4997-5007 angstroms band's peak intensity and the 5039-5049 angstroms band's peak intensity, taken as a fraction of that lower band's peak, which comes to 1.99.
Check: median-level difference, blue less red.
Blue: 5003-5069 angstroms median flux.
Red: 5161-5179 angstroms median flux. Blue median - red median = 0.34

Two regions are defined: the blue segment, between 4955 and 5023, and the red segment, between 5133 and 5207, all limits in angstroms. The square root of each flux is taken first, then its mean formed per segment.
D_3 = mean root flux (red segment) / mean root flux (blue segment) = 0.97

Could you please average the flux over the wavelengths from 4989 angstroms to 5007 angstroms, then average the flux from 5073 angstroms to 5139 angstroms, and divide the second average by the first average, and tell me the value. 1.01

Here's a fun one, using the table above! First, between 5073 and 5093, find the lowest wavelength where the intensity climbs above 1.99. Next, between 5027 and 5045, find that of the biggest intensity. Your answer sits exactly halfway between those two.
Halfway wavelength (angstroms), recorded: 5056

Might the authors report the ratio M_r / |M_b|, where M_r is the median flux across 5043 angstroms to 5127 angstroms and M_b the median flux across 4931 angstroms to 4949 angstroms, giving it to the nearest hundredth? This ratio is 0.99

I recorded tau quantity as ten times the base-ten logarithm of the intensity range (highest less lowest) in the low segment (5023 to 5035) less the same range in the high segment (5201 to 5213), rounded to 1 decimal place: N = -15.2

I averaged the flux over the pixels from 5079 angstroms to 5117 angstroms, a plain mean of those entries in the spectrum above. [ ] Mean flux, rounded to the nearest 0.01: 2.08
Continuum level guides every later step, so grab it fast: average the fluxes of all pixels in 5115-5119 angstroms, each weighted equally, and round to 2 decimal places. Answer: 2.09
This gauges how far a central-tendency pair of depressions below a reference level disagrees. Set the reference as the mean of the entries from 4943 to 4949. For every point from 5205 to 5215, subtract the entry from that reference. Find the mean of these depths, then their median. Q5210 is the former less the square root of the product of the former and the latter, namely -0.011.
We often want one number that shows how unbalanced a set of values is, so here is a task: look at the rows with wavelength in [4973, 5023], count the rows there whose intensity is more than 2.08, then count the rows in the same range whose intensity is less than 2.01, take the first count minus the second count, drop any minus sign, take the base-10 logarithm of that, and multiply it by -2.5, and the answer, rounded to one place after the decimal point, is -2.9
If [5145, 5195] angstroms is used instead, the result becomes -3.2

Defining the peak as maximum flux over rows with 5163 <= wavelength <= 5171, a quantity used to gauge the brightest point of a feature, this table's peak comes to 1.828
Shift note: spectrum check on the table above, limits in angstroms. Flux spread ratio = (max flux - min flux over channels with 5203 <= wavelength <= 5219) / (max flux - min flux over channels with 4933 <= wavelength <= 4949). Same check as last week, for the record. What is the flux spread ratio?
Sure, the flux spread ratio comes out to 1.1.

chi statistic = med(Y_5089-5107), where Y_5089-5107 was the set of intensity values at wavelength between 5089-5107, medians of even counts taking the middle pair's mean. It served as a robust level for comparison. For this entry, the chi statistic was 2.09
